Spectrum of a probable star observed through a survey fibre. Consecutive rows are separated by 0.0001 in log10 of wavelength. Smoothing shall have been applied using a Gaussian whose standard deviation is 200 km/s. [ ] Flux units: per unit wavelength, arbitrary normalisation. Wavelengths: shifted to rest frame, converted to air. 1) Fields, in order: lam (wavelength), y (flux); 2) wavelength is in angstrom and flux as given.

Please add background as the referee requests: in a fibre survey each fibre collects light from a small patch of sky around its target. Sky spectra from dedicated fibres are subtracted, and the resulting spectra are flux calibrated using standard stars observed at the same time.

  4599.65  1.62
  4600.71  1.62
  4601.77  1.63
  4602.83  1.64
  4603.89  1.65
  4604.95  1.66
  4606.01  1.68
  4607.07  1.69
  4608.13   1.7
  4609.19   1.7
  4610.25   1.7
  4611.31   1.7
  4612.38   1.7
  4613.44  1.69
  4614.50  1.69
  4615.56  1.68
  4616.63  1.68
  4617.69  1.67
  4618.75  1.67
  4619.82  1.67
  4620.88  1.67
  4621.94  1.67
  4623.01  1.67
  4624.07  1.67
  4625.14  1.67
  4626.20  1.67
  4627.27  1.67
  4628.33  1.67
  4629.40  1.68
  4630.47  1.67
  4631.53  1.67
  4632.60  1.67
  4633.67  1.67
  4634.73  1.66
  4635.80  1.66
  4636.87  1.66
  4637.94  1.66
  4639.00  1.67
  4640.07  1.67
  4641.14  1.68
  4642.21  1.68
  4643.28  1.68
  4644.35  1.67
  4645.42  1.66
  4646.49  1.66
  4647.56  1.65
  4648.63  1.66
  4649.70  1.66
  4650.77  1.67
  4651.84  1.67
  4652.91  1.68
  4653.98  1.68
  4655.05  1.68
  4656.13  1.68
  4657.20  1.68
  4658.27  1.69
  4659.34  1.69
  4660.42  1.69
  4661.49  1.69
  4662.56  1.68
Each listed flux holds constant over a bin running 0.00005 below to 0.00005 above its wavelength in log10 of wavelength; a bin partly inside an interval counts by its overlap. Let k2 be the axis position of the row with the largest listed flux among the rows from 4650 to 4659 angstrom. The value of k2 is 4658.27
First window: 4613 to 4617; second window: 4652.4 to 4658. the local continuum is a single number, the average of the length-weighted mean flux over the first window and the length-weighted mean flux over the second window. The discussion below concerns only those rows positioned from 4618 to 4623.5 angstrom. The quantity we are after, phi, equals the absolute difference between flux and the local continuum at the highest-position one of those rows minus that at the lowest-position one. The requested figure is 0.000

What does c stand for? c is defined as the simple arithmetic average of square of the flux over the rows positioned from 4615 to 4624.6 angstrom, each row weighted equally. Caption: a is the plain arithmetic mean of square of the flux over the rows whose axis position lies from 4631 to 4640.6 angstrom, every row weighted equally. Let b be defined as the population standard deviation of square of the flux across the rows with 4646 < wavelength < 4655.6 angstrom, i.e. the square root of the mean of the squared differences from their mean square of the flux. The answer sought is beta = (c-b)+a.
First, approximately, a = 2.77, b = 0.034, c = 2.80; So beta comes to 5.54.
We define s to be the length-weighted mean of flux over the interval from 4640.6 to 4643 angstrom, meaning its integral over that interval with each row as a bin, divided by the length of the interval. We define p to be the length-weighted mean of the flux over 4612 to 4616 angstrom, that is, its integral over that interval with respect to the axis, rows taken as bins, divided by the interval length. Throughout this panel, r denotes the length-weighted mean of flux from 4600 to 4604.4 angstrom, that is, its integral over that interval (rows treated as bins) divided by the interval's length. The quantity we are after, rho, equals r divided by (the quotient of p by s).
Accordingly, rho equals 1.62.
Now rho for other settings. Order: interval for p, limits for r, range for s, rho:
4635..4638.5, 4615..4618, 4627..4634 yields 1.69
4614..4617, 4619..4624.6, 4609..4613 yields 1.69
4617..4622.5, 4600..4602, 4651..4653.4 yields 1.63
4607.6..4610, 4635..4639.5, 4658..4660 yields 1.65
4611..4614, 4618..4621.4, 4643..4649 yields 1.64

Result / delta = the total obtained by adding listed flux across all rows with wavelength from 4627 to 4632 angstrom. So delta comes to 8.36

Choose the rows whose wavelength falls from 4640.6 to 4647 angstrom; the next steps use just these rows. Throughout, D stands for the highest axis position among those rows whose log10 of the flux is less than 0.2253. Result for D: 4646.49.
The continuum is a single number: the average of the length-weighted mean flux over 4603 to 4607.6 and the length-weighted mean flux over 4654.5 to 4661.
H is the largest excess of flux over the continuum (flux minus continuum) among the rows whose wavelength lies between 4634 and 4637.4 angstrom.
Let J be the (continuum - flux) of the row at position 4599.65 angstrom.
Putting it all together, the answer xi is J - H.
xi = 0.073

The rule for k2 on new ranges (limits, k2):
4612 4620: 4612.38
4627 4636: 4629.40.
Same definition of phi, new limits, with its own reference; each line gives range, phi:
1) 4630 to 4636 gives 0.010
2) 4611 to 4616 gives -0.015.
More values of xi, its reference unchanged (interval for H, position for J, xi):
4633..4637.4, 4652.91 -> 0.003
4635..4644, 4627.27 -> 0.003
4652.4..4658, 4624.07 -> 0.003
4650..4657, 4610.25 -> -0.027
